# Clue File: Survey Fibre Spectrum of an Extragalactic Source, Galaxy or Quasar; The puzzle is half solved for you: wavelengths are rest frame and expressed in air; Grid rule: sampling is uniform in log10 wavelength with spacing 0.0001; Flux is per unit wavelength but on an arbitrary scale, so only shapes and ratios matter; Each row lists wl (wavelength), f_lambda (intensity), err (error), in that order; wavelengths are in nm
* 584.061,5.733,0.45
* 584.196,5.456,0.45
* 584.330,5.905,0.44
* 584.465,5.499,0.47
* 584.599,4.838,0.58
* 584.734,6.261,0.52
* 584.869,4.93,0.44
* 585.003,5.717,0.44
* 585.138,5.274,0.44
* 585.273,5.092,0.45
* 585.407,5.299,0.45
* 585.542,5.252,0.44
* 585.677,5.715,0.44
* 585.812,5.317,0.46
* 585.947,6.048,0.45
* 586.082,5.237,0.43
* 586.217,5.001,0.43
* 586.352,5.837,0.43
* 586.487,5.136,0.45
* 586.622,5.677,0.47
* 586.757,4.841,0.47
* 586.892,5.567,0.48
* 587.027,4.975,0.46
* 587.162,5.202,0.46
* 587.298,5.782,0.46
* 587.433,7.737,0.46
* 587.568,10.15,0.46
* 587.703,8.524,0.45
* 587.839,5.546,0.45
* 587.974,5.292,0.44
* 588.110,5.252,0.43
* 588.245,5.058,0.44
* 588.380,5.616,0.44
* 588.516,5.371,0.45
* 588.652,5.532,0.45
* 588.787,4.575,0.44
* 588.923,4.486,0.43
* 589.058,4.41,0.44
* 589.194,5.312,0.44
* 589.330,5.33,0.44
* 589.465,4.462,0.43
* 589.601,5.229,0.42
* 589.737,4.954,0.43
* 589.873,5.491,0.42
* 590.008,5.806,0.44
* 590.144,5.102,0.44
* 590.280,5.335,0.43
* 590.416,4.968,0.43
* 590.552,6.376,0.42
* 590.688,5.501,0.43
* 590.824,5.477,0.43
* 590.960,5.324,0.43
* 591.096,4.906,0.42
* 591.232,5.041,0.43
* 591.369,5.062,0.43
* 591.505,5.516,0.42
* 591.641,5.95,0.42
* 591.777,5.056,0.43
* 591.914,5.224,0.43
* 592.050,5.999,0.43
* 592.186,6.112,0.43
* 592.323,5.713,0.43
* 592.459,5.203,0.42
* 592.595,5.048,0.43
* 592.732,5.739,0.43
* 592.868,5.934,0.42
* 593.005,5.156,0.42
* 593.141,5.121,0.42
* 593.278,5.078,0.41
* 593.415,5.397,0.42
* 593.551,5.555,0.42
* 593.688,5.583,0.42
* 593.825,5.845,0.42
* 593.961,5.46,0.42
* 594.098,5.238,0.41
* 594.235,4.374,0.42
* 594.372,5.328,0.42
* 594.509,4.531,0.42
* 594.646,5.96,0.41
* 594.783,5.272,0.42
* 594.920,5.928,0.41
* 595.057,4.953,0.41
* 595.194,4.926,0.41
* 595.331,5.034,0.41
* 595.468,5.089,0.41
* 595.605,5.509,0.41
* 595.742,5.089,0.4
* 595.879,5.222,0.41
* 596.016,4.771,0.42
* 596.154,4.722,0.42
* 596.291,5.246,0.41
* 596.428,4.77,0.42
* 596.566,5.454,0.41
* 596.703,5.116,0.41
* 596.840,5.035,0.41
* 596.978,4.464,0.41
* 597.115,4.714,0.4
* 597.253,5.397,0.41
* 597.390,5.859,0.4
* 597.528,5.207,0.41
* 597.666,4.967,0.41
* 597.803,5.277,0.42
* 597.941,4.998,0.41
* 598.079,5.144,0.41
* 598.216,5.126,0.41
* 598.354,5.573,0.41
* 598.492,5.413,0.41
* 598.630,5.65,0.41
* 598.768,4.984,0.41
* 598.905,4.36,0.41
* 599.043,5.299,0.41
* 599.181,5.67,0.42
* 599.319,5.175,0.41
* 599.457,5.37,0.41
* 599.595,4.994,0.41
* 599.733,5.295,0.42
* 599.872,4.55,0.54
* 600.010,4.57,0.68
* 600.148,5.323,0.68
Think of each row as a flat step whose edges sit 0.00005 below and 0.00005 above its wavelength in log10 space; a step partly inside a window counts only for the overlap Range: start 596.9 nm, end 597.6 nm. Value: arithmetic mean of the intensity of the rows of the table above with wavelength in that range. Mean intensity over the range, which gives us 5.1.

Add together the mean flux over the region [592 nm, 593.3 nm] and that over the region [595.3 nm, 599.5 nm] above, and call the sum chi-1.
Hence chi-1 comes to 10.7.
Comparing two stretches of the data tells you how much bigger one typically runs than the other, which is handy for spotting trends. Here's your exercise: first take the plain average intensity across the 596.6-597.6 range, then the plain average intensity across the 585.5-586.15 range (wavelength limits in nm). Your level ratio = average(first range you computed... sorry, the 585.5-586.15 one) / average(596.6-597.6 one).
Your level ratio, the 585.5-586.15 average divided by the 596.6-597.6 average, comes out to 1.08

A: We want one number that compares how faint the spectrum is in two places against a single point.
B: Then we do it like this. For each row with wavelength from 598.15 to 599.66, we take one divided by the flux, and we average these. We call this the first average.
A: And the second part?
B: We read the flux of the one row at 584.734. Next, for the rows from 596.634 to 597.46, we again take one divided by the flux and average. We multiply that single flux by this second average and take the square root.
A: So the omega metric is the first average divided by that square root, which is 0.172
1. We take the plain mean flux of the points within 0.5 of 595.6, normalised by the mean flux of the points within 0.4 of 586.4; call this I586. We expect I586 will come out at 0.96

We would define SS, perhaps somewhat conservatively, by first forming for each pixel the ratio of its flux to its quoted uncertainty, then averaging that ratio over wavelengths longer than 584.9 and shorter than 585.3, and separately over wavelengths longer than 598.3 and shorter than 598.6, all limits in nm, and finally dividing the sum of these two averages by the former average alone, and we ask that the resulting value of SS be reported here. 2.11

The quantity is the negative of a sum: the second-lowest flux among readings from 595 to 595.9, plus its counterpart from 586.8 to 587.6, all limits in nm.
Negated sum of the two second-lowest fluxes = -10.2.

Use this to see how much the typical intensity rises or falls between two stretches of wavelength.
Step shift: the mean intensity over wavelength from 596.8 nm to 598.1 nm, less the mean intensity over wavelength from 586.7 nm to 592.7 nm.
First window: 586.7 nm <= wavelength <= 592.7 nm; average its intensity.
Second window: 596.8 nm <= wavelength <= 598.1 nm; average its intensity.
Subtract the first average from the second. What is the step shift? -0.43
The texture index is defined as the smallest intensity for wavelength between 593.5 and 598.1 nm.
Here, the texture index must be 4.374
